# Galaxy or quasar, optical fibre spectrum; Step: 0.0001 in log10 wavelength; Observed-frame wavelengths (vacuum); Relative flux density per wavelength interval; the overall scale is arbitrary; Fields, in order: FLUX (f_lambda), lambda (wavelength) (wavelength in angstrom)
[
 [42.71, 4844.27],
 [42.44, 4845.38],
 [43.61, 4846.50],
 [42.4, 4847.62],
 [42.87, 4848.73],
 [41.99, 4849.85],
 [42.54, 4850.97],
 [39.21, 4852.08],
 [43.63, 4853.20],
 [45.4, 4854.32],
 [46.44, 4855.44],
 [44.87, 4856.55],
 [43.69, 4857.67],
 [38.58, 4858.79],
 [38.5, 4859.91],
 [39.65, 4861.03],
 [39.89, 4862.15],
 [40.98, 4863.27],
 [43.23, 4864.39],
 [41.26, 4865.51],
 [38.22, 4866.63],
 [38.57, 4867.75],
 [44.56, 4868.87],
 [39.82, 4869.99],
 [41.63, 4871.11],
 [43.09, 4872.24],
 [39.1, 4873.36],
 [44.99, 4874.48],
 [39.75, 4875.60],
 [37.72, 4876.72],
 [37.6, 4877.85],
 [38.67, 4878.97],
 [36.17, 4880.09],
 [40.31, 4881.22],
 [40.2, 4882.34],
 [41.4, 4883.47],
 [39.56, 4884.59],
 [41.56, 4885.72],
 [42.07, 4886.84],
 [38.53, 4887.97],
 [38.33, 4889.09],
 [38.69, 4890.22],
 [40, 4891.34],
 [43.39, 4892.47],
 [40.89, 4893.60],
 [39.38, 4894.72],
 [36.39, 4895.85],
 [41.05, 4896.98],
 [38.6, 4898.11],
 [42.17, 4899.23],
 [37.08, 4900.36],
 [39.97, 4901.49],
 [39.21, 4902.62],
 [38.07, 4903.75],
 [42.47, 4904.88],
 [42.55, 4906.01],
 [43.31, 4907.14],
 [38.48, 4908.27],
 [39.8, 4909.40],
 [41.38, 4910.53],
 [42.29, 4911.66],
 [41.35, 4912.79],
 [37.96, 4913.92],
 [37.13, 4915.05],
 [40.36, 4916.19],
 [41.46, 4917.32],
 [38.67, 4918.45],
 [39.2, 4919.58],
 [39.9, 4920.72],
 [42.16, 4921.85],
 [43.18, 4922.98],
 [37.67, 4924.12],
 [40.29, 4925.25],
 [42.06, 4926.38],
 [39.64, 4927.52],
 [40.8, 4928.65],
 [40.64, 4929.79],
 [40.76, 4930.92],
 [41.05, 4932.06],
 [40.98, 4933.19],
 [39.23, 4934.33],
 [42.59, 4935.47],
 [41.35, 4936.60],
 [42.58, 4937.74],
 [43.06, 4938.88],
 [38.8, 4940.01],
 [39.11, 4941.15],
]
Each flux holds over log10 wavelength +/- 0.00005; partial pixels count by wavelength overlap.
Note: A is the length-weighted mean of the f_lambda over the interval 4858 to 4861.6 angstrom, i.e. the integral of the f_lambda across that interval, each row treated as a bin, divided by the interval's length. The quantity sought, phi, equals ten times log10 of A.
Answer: 15.9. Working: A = 39.2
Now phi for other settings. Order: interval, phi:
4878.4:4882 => 15.9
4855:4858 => 16.5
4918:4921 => 15.9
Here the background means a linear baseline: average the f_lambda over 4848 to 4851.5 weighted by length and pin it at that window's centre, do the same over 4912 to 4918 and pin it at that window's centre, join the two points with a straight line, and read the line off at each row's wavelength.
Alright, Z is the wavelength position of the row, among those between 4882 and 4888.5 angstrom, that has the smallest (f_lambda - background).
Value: 4887.97 angstrom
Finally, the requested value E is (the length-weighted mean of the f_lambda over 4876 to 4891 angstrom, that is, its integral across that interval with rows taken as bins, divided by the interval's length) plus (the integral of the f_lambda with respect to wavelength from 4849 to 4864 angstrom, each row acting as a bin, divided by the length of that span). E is 81.3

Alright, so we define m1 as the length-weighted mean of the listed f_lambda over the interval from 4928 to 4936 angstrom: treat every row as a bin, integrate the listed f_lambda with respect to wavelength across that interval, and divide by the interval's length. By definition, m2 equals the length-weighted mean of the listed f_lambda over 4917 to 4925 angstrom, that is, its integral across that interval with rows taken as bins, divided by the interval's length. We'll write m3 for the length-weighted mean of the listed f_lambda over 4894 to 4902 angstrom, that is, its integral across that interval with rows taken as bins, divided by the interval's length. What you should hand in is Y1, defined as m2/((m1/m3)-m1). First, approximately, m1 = 40.8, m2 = 40.3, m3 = 39.3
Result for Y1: -1.01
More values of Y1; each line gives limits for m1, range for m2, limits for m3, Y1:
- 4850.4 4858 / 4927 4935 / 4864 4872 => -0.95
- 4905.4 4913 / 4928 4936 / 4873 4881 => -1.01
